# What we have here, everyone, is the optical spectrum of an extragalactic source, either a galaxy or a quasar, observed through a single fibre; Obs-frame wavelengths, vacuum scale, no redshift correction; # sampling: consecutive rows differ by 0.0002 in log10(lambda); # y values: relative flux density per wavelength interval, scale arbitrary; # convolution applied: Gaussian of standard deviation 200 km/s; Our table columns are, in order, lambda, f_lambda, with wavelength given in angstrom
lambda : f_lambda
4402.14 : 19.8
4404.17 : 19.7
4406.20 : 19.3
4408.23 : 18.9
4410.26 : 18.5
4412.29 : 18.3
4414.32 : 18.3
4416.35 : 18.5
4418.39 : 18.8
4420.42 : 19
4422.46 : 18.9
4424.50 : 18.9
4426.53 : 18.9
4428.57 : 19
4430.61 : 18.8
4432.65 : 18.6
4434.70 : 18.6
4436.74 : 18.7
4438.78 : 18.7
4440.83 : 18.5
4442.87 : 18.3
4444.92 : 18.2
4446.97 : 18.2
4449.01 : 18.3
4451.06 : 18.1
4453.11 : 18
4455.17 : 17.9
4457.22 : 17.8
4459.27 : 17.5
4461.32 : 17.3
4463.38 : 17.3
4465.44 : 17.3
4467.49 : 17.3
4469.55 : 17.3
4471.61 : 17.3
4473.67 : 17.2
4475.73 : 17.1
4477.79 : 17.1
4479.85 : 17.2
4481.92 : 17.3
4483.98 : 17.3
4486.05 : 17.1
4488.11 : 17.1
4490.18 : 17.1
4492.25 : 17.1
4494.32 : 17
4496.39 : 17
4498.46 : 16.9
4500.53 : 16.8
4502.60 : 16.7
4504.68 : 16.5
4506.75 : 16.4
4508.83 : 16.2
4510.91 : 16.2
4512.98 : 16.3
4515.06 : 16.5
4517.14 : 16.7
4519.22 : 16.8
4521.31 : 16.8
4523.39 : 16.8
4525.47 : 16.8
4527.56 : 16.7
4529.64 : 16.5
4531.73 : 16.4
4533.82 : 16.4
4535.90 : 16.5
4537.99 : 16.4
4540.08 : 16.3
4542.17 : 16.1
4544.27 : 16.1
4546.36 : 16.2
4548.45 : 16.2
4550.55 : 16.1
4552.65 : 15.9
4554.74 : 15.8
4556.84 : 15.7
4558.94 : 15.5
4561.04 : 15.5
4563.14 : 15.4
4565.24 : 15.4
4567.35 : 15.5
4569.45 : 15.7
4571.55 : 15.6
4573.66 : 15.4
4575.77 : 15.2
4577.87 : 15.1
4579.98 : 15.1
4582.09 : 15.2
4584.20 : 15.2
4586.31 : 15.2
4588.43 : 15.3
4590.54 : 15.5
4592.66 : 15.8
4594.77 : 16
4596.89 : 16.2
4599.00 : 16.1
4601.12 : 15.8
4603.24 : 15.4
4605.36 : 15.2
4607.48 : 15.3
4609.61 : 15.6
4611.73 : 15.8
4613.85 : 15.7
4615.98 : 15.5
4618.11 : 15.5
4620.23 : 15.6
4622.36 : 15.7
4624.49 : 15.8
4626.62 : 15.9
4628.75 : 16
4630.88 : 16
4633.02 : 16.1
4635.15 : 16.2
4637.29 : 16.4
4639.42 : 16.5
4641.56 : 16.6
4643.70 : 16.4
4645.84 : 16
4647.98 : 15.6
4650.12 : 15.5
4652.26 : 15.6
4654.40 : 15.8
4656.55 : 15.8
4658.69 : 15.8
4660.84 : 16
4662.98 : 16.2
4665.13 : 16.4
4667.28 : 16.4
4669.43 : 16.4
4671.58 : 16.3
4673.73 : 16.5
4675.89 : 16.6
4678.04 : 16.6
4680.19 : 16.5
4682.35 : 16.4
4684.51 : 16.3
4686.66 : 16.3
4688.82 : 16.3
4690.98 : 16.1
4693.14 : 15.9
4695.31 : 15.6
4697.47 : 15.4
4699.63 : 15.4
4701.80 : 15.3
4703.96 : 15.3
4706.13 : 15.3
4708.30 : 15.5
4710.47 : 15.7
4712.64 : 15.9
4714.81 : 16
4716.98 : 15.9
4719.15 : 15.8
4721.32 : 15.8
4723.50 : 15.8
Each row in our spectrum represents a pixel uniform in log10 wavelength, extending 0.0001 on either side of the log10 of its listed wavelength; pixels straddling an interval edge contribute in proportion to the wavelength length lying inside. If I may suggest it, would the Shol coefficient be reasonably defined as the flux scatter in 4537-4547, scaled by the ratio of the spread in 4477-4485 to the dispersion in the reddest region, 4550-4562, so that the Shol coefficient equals 0.05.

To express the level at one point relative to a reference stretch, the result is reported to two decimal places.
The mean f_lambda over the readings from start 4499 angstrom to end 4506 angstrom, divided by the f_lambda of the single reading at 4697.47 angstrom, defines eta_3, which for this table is 1.08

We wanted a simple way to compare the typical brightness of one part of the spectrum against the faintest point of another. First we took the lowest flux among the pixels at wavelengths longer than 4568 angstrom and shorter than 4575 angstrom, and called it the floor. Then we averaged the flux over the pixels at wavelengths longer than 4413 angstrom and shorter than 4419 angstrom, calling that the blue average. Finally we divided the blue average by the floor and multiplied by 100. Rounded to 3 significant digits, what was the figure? 120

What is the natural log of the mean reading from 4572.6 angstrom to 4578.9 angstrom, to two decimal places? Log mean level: 2.72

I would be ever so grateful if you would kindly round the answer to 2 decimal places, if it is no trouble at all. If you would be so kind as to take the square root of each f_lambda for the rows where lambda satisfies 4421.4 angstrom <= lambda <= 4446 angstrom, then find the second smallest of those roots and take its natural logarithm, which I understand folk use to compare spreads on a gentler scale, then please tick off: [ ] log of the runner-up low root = 1.45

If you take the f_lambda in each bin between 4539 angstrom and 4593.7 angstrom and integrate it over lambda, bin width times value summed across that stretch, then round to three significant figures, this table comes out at 854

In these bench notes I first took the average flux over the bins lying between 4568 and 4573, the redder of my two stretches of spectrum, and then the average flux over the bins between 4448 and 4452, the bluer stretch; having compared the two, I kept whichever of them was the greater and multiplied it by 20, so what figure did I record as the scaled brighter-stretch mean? 364.0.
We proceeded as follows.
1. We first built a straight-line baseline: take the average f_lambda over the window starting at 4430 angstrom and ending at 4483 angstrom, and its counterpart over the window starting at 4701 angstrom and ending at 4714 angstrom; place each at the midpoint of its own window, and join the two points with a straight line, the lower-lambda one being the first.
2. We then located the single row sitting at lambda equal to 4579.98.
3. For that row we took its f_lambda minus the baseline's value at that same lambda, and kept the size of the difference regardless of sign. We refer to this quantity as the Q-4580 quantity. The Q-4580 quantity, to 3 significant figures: 1.59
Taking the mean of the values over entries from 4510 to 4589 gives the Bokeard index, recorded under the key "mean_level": 16.0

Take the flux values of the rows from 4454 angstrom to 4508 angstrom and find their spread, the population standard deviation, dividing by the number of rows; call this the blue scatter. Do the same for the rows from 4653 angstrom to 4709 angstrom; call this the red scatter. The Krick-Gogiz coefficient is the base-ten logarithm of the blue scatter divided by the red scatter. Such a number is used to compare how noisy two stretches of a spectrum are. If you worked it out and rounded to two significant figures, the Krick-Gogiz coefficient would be -0.13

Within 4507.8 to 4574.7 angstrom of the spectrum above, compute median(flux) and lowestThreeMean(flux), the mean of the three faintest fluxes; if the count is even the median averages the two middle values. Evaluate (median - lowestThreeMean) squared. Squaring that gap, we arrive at 0.64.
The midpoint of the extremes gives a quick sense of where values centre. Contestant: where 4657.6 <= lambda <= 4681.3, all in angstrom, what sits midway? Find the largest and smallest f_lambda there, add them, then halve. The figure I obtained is 16.2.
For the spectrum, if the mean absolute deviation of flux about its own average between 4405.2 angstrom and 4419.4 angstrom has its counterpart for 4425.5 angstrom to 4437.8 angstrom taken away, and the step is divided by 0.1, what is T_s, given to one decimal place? 1.6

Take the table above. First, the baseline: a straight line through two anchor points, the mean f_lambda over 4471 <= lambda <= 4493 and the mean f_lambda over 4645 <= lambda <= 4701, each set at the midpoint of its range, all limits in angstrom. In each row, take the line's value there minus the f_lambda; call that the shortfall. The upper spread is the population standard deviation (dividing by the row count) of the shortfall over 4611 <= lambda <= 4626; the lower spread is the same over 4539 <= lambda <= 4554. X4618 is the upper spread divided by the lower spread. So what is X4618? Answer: 1.2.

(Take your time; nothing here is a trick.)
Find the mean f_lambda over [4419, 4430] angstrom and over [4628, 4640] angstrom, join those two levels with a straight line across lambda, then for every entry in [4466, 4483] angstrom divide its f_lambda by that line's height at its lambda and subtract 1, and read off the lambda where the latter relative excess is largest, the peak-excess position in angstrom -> 4481.92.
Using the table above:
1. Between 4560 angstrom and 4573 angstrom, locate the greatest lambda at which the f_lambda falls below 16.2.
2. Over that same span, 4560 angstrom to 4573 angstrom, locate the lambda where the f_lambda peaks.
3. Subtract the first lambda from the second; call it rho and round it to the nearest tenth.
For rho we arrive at -2.1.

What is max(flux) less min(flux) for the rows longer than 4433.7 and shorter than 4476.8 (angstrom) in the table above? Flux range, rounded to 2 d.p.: 1.60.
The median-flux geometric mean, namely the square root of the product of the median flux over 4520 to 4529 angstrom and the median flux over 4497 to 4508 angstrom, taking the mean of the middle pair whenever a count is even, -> 16.7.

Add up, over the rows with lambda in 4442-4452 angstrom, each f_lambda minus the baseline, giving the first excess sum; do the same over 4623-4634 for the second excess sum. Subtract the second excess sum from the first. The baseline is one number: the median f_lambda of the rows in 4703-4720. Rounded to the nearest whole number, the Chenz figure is 11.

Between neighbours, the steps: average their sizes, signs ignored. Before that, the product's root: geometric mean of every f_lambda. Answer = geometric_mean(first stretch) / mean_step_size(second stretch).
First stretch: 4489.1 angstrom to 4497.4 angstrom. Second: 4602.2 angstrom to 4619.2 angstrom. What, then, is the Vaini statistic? 108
